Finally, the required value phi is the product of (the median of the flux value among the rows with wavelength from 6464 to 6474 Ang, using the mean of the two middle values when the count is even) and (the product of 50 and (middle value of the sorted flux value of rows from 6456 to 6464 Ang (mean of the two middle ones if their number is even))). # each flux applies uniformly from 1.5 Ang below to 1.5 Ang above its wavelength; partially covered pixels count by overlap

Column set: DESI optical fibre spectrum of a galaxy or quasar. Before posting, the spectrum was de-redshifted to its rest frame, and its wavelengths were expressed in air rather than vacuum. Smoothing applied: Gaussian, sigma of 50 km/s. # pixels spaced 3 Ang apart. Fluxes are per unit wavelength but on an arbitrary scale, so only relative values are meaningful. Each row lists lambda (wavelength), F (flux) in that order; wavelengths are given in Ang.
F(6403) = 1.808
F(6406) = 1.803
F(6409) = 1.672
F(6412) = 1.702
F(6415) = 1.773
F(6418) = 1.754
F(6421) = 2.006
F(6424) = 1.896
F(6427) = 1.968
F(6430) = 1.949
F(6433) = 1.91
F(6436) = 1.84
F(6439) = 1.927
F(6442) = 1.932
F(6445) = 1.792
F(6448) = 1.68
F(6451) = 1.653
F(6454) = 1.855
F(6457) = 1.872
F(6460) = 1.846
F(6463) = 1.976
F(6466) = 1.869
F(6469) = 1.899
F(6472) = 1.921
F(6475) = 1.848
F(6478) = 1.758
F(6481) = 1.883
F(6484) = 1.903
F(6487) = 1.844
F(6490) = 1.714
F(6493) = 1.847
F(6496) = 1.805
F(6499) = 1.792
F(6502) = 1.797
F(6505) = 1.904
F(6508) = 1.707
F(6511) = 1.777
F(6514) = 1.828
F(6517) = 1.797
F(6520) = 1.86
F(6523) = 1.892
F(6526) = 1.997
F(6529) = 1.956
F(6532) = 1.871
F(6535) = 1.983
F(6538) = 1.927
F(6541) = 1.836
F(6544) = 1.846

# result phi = 178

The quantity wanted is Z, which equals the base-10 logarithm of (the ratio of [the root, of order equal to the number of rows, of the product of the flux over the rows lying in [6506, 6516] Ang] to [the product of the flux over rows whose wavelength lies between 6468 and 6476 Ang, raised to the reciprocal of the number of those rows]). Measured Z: -0.028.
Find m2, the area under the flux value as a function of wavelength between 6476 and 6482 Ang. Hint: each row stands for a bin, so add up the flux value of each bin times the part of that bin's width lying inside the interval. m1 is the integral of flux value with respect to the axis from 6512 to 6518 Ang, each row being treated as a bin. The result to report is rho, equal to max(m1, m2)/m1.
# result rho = 1.00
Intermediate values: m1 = 10.9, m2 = 10.9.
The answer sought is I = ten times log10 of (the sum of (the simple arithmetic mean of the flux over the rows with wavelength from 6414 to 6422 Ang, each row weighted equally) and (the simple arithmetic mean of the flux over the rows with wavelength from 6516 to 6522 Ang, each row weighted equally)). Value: 5.65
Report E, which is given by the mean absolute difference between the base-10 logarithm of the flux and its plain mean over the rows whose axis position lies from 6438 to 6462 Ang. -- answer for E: 0.0203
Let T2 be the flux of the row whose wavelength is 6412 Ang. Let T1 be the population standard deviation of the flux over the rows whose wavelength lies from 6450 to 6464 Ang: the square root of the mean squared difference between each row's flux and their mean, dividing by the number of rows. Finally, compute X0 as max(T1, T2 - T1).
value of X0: 1.60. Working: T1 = 0.10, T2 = 1.702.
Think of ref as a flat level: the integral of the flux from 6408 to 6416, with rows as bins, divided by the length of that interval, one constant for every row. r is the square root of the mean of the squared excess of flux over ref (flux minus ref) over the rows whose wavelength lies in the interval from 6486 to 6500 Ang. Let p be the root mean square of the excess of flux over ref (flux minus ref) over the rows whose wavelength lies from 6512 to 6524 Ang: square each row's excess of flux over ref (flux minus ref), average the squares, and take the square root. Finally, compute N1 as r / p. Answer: 0.7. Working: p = 0.13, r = 0.10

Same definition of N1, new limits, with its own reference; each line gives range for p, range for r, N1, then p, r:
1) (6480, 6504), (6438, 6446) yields 1.5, 0.12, 0.18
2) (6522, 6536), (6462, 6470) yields 0.9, 0.23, 0.20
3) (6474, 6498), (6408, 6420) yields 0.3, 0.13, 0.04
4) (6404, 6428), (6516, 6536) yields 1.3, 0.16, 0.20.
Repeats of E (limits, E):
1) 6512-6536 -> 0.0138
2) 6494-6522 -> 0.0090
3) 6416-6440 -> 0.0132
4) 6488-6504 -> 0.0076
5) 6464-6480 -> 0.0106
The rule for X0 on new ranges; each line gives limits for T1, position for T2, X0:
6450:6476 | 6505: 1.82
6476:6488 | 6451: 1.60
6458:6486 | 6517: 1.74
